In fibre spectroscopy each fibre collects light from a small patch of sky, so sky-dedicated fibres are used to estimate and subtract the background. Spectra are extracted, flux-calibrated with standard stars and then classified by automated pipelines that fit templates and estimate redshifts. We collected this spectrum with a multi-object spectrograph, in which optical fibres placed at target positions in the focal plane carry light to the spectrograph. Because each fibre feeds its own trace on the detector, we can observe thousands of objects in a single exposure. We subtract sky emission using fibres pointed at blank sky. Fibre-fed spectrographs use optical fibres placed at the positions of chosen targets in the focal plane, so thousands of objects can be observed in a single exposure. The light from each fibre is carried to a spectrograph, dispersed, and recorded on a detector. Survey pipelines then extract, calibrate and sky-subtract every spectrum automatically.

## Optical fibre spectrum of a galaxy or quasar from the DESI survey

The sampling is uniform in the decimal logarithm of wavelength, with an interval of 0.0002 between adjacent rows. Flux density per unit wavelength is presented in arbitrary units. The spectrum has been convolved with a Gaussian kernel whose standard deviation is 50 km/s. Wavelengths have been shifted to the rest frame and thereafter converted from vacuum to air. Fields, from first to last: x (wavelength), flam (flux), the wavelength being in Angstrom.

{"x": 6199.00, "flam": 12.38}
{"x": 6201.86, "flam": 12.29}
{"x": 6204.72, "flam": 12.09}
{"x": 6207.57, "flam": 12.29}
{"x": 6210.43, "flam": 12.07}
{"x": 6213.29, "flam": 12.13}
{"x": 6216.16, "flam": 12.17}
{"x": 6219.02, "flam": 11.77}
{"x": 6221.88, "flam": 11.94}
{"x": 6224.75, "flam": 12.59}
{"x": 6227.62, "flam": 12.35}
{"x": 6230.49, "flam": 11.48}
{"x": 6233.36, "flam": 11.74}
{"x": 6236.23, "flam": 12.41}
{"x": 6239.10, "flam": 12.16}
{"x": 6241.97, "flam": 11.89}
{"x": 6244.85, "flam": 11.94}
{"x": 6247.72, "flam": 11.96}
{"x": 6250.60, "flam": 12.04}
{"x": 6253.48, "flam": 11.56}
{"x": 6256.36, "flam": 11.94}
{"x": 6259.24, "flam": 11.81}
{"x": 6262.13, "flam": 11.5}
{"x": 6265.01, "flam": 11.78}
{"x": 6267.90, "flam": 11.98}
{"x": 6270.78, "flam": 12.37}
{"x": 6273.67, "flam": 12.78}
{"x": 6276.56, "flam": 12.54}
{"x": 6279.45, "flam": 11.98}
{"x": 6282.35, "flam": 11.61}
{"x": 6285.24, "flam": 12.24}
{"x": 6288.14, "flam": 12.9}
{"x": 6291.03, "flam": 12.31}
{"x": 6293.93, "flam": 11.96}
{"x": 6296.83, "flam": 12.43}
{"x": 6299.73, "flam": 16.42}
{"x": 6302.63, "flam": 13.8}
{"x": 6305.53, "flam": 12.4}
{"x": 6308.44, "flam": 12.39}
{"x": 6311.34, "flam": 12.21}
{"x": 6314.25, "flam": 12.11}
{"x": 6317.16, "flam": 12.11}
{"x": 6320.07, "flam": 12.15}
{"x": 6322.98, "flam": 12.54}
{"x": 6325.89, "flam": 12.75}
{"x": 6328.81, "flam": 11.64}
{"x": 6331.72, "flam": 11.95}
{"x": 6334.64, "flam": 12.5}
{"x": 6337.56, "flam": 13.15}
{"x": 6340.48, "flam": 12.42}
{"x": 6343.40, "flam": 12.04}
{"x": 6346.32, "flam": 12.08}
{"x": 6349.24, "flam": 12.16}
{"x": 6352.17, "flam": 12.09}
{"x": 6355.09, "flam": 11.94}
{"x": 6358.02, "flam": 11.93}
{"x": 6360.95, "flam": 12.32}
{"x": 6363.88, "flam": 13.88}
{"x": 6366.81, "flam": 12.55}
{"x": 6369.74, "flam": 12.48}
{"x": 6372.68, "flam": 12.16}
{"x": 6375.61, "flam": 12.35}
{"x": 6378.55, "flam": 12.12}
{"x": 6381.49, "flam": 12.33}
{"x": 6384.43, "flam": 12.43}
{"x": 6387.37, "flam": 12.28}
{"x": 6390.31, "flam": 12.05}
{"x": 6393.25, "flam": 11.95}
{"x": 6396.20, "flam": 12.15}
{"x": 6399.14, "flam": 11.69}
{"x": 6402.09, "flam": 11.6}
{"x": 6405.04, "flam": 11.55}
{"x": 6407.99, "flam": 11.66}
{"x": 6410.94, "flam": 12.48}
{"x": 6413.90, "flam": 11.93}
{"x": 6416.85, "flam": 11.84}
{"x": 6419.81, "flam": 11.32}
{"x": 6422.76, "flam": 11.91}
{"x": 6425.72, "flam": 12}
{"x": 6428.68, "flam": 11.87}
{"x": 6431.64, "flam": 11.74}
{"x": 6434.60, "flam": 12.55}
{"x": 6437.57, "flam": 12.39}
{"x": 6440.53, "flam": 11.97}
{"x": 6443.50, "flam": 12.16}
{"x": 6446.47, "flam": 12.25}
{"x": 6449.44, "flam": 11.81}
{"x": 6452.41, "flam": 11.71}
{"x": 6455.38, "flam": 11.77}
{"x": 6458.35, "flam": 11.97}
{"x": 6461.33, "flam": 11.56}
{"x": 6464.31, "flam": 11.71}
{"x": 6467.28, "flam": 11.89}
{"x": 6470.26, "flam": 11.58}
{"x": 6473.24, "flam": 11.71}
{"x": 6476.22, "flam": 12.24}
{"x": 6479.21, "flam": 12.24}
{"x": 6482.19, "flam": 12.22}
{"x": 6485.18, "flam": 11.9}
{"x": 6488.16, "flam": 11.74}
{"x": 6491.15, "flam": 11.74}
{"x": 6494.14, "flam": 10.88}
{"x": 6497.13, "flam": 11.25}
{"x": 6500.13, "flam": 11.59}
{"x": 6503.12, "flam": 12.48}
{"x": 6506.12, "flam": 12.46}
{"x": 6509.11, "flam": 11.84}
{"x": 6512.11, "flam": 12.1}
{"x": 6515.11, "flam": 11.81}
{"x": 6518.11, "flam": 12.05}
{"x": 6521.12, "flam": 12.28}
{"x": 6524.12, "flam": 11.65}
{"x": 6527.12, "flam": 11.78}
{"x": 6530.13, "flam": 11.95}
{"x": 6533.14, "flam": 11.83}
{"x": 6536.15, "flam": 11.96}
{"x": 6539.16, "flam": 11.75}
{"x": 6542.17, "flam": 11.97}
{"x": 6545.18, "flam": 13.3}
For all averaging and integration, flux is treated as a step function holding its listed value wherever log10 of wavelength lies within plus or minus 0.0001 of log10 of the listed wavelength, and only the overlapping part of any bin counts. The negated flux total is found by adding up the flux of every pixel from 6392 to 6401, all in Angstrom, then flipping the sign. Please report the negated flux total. -35.8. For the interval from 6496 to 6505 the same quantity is -35.3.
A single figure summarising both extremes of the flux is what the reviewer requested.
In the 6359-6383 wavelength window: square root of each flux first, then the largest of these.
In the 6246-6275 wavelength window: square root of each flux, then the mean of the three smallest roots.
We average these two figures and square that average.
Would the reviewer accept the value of 12.7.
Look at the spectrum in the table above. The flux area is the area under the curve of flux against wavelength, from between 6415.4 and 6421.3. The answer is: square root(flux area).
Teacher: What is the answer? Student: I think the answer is 8.27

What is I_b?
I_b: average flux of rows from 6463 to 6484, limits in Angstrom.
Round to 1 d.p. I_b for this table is 11.9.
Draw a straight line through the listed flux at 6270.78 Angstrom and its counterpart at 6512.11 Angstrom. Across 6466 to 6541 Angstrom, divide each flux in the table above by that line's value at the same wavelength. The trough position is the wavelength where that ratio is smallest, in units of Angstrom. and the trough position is 6494.14 Angstrom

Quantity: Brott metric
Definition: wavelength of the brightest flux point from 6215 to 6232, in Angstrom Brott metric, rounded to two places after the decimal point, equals 6224.75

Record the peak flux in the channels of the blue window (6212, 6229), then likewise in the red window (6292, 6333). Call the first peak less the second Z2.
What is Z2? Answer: -3.8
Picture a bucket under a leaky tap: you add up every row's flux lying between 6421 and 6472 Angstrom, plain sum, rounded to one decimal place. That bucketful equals 202.8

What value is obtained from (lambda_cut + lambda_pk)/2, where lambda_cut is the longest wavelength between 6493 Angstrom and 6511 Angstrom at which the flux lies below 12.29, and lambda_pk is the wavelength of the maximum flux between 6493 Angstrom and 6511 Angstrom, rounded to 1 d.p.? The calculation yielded 6506.1 Angstrom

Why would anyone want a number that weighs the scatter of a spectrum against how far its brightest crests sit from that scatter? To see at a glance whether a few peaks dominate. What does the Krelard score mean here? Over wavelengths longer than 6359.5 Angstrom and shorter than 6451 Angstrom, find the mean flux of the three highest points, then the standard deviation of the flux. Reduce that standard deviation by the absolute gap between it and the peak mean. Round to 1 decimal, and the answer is -12.1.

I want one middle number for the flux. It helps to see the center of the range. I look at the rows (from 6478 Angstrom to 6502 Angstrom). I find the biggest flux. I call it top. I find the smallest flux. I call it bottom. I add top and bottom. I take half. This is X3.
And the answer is 11.6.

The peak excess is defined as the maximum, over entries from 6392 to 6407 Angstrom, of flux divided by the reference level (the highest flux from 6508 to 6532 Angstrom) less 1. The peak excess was -0.011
